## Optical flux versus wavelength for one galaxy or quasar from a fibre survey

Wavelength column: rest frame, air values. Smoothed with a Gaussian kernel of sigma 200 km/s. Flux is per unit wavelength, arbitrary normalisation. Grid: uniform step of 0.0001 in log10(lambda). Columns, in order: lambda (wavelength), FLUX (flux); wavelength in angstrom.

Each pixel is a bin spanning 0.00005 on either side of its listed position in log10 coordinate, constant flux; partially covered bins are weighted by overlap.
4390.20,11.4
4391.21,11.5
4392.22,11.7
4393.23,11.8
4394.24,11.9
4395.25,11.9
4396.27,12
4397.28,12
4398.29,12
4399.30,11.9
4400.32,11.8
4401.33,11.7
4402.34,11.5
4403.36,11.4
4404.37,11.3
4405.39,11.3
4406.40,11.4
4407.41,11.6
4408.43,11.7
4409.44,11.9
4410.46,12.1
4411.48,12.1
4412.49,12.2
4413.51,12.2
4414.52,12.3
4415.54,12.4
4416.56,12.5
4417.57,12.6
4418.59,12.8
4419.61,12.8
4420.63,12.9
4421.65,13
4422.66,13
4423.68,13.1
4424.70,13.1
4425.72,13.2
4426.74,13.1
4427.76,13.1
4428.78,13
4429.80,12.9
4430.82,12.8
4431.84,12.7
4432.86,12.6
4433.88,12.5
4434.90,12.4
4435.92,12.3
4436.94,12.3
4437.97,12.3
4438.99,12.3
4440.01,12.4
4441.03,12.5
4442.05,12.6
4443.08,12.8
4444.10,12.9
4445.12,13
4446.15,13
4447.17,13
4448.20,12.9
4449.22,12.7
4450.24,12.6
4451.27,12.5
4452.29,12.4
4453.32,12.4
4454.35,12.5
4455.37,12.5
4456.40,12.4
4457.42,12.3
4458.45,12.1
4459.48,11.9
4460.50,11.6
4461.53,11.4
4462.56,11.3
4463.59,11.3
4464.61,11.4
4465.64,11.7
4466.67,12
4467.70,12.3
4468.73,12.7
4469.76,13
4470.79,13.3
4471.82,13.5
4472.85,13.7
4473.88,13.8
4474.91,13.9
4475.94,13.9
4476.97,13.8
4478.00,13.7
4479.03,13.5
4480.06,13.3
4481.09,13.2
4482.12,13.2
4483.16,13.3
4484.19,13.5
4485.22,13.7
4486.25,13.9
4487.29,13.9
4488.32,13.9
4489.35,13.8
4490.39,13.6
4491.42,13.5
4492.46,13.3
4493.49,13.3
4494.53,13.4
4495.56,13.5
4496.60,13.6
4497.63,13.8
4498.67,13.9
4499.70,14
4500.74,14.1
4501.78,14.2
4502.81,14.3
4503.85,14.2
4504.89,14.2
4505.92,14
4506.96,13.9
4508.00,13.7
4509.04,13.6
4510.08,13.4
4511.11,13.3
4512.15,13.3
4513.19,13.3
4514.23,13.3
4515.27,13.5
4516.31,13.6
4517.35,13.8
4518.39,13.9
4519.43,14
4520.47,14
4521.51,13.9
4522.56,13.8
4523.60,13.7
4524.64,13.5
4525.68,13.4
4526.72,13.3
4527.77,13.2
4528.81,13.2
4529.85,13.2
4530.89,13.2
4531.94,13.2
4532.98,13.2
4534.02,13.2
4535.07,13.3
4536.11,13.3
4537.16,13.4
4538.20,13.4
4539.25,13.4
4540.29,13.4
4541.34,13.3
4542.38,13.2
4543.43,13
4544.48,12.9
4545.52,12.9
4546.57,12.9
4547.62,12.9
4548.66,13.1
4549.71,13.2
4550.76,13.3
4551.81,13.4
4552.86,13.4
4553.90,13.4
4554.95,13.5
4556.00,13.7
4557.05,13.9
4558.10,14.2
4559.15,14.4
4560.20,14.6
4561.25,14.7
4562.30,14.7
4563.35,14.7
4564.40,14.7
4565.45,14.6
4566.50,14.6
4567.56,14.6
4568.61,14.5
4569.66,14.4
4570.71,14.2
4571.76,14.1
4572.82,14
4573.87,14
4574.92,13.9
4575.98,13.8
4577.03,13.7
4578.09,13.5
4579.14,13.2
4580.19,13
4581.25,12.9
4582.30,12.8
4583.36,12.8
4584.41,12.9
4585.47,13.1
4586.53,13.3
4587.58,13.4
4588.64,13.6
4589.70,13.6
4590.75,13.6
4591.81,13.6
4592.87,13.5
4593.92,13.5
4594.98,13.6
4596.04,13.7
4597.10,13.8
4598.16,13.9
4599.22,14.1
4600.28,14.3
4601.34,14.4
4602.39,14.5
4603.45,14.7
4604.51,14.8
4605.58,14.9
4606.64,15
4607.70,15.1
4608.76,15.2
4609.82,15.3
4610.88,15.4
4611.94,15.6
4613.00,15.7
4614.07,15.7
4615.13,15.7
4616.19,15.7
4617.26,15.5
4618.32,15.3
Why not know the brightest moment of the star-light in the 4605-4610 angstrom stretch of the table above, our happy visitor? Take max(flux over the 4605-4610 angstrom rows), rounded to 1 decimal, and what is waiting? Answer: 15.3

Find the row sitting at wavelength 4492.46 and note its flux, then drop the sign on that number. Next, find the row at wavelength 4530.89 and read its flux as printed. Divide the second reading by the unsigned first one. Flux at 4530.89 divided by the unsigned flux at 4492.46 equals 0.99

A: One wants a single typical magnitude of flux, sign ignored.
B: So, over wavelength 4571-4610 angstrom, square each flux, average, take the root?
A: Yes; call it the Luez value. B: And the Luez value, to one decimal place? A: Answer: 13.9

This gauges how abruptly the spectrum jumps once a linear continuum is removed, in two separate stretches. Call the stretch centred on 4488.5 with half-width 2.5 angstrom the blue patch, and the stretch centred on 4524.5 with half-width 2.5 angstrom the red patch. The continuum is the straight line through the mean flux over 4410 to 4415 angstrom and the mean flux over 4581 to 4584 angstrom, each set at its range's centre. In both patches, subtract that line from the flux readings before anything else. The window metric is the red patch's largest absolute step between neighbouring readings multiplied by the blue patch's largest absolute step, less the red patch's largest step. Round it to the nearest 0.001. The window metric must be -0.162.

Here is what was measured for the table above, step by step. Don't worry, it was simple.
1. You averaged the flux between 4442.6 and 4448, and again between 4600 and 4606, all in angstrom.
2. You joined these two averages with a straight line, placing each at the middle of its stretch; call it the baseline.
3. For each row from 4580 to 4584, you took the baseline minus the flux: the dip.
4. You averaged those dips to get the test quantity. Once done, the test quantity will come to 1.5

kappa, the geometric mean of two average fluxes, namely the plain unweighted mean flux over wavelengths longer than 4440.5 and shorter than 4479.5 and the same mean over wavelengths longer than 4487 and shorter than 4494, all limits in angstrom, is 13.1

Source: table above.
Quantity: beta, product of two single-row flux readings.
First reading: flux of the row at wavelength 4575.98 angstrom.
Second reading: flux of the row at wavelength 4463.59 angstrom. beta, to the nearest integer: 156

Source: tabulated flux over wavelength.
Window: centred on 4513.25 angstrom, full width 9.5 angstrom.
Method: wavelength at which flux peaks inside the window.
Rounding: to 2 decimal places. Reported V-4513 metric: 4517.35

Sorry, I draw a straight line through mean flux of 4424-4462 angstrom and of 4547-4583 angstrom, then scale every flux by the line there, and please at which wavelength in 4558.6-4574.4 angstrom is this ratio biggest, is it 4561.25 angstrom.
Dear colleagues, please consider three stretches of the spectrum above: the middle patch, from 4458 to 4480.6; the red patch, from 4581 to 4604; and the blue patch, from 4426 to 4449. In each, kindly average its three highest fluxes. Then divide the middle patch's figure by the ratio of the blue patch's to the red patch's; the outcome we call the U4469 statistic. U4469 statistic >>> 15.4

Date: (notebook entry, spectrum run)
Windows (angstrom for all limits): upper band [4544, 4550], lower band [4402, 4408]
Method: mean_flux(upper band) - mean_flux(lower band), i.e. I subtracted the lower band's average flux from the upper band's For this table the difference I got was 1.6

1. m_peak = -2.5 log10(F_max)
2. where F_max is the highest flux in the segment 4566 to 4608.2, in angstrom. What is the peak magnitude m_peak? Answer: -2.95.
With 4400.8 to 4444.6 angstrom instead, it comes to -2.80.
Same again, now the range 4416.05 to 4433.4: -2.80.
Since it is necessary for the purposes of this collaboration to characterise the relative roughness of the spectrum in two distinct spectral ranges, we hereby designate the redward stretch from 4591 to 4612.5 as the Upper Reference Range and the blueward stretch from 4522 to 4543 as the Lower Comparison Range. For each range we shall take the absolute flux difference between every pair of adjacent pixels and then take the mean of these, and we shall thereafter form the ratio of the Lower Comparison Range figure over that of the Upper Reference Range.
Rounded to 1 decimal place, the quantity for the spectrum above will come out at 0.5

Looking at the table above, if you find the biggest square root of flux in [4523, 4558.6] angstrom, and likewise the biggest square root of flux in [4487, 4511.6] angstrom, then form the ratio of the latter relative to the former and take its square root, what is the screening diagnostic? 1.00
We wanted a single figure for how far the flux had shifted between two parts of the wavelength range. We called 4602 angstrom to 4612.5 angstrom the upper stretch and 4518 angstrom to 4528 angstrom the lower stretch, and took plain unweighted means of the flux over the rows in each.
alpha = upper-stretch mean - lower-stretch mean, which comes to 1.4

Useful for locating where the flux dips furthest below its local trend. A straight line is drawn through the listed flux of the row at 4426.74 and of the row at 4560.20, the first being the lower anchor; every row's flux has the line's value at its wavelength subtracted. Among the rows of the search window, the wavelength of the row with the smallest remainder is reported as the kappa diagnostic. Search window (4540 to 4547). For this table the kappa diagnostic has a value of 4546.57 angstrom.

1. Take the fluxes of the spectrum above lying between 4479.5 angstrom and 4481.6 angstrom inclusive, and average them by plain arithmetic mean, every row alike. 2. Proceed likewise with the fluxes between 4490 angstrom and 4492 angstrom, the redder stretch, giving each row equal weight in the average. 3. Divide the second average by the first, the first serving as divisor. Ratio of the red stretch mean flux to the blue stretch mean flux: 1.02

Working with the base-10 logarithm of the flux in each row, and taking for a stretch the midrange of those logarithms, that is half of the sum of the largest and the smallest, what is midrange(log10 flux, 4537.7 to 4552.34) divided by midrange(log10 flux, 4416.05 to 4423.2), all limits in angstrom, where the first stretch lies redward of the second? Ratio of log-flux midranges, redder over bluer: 1.01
